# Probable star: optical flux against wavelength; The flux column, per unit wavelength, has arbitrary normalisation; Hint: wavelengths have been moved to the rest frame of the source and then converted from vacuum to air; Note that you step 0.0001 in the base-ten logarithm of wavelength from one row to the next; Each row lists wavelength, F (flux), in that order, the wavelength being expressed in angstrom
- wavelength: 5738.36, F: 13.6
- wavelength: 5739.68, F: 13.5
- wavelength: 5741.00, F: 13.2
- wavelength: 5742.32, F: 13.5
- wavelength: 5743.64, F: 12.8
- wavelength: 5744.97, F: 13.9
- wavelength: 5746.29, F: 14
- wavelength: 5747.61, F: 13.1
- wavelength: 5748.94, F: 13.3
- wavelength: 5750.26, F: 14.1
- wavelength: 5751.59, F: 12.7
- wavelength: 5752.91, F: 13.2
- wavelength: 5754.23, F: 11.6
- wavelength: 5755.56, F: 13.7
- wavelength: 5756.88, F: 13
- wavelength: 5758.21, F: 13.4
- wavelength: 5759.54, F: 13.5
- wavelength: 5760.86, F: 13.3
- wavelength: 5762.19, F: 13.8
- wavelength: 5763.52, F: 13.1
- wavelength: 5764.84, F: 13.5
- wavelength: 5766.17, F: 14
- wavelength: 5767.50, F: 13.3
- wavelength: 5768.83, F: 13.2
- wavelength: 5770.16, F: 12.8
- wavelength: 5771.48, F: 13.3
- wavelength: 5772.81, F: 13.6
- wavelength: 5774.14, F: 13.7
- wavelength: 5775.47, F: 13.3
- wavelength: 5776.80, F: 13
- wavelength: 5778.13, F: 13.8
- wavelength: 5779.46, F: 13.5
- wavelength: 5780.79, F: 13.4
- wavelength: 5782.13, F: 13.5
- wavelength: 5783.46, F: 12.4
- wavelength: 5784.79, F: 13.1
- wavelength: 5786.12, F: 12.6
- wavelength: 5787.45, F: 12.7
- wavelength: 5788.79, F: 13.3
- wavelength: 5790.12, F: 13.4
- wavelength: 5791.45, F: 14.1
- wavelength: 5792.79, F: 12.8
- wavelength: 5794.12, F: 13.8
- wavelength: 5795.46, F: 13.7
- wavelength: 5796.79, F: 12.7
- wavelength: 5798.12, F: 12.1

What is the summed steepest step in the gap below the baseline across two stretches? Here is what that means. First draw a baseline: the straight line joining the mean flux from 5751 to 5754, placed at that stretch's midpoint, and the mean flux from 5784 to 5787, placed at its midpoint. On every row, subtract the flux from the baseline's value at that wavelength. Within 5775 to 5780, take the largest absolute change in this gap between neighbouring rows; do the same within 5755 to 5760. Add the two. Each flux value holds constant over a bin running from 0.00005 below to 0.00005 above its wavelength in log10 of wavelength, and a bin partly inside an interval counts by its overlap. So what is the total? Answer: 1.50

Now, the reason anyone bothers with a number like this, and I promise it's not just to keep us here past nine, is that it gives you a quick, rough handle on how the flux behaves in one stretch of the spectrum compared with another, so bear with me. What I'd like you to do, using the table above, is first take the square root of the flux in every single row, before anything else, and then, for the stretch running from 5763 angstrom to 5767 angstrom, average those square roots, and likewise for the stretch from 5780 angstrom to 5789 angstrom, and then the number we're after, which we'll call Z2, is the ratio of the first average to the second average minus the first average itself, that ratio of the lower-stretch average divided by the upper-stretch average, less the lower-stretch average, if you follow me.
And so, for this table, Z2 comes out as -2.66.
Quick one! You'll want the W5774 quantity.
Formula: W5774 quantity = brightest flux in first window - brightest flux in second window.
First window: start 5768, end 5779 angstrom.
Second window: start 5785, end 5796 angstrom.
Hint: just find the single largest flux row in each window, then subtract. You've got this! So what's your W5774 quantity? -0.3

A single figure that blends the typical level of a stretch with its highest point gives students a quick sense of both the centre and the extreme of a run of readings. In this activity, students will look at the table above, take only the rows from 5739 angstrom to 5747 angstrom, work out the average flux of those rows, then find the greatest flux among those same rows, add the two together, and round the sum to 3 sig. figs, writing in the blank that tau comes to 27.5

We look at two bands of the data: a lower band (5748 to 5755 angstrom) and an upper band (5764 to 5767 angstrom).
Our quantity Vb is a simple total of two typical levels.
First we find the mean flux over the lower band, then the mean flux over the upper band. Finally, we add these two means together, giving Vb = 26.7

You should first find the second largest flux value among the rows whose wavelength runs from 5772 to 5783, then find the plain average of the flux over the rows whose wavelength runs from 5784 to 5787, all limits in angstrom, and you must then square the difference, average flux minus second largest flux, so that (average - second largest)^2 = 0.7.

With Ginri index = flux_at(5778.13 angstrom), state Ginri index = 13.8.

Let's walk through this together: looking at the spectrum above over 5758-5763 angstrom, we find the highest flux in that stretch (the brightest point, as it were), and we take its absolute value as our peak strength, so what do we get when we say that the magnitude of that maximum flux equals 13.8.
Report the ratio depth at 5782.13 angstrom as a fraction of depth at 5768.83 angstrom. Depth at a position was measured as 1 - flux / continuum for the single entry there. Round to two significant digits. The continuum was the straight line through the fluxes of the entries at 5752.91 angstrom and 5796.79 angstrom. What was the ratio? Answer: 3.5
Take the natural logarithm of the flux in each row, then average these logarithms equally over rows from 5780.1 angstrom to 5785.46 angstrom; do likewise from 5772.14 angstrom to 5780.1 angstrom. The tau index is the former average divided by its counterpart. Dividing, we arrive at 0.99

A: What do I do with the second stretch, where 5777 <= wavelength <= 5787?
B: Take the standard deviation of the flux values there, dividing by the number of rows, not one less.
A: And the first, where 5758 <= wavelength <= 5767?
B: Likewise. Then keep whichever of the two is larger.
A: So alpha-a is 0.48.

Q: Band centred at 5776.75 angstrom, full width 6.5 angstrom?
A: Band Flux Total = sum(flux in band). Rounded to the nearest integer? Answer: 67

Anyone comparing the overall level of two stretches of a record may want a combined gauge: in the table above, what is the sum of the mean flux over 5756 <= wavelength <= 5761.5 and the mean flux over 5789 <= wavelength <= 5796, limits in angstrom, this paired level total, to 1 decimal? 26.9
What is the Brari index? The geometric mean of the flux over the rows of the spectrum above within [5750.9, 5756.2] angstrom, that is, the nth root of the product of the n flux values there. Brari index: 12.8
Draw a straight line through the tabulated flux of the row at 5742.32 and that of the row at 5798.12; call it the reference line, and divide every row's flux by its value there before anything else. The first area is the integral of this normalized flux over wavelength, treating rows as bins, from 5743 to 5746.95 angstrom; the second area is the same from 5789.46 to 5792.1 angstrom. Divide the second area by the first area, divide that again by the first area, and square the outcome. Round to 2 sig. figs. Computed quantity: 0.035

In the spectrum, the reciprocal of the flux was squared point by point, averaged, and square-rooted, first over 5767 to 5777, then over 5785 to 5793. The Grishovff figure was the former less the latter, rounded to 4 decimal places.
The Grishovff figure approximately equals -0.0008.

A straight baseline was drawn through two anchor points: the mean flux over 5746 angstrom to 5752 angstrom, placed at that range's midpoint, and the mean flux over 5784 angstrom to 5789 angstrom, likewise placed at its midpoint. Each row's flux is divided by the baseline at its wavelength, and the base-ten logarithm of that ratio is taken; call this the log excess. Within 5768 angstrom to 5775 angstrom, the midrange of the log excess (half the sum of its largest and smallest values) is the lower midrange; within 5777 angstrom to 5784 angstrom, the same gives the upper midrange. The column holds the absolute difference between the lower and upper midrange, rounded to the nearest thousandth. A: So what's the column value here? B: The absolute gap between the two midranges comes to 0.001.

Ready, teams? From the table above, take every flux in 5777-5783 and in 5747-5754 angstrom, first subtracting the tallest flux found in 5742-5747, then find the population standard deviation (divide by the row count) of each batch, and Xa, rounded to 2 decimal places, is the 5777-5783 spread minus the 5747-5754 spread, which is -0.31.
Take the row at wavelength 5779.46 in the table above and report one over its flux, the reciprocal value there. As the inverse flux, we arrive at 0.0741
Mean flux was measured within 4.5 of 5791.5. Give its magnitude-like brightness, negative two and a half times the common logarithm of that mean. -2.82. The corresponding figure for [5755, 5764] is -2.82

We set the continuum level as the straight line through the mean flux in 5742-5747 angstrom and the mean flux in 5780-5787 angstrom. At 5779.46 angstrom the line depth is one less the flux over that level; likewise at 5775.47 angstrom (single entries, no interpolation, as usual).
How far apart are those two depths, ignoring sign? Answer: 0.020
